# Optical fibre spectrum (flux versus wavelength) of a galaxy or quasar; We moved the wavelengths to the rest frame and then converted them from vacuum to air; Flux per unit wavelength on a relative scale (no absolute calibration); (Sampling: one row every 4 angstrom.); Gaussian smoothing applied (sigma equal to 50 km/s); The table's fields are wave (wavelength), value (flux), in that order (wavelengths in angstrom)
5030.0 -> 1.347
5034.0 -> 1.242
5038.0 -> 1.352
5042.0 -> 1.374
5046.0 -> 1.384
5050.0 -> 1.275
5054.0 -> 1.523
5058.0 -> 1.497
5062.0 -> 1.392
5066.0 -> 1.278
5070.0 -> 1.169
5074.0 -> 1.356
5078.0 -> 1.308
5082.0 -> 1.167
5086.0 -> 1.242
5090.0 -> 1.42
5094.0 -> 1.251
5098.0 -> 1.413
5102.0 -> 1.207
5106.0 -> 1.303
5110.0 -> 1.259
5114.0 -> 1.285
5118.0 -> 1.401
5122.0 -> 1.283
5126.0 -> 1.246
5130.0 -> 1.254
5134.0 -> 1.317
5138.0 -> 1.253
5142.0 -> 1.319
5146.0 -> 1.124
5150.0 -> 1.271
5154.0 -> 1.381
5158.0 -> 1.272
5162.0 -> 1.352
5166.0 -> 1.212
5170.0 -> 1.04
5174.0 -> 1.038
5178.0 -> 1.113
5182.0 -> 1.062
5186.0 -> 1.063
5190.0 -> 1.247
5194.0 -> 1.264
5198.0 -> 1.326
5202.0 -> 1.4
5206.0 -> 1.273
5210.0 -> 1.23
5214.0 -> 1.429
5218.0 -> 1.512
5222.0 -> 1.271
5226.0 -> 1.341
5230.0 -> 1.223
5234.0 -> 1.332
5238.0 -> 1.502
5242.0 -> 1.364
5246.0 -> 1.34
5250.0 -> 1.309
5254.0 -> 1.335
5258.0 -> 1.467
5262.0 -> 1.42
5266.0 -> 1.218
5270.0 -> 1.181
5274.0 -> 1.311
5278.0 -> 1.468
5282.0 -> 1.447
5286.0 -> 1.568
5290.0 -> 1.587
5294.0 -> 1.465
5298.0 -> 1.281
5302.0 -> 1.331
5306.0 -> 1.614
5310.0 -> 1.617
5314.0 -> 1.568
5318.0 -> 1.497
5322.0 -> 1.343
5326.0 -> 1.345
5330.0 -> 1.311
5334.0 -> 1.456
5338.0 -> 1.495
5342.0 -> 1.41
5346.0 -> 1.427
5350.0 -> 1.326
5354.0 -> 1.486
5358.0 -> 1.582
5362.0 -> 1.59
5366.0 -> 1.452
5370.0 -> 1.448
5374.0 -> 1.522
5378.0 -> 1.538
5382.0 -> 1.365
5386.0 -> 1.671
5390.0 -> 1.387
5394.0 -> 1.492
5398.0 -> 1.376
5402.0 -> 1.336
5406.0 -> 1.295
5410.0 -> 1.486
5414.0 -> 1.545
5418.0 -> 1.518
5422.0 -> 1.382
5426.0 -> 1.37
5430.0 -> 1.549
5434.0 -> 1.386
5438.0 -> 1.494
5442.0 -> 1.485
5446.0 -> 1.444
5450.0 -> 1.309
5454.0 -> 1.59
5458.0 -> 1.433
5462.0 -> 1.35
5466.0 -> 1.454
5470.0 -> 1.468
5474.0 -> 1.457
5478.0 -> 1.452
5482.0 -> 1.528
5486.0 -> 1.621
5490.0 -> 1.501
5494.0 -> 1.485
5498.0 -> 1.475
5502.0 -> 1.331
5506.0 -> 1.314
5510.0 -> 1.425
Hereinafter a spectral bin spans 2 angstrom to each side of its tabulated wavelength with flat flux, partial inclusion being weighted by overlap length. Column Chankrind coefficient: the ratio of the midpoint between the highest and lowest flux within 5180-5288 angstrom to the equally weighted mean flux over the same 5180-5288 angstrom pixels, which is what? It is 0.99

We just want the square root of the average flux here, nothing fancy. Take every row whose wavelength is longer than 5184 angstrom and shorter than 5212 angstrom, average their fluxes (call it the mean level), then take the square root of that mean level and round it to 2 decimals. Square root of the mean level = 1.12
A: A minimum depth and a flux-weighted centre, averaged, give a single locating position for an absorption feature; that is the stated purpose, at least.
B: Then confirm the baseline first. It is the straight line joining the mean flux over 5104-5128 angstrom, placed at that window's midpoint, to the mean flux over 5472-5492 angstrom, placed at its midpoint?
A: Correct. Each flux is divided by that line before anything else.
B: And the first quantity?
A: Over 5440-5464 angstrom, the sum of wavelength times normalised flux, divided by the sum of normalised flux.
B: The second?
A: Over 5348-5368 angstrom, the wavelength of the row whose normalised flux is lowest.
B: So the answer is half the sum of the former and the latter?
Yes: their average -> 5400.9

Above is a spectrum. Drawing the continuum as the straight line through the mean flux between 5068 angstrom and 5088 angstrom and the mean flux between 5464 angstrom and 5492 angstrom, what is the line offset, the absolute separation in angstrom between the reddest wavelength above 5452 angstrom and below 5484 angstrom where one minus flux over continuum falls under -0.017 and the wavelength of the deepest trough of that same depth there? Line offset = 20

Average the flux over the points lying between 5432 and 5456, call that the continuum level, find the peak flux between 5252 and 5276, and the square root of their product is 1.46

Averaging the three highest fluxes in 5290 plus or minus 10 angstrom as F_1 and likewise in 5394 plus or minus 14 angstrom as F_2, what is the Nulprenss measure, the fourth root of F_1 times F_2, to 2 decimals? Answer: 1.24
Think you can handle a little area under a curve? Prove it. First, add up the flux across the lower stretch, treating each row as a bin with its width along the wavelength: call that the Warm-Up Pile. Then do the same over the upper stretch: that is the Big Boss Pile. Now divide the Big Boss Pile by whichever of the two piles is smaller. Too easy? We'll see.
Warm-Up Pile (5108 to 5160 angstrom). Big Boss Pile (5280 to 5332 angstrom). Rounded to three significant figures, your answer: 1.14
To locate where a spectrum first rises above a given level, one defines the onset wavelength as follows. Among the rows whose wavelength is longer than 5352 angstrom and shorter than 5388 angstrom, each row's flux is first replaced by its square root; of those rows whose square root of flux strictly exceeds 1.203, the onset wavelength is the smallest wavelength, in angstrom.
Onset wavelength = 5354.0 angstrom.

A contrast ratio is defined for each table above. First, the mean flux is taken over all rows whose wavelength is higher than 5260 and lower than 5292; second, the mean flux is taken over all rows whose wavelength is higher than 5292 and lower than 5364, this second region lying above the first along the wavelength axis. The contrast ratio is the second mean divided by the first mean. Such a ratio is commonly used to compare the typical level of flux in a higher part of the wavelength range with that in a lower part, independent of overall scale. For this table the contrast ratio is 1.04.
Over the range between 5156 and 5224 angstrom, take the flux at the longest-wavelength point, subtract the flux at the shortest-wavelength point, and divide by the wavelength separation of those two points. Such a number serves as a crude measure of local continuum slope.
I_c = 0.0000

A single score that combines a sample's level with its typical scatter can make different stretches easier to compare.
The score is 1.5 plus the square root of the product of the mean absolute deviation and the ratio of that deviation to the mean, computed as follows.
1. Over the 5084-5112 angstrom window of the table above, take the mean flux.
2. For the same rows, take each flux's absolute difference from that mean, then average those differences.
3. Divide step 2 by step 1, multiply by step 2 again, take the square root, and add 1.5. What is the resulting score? 1.560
